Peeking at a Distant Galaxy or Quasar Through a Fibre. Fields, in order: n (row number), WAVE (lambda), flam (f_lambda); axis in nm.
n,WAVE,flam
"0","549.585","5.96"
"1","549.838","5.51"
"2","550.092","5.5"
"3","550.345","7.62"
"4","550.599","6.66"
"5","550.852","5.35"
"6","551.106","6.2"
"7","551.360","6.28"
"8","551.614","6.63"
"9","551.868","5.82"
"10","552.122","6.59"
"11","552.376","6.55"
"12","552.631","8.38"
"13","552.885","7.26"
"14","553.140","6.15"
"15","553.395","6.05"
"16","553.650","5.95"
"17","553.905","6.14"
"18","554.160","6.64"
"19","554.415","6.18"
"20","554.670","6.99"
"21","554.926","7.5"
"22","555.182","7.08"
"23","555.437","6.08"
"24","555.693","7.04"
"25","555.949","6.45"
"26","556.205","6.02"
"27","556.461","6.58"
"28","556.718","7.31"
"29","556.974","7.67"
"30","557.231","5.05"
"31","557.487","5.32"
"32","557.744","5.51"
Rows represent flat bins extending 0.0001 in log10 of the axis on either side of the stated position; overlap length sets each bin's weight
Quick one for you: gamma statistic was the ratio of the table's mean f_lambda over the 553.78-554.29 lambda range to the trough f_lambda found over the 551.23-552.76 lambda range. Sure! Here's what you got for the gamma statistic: 1.10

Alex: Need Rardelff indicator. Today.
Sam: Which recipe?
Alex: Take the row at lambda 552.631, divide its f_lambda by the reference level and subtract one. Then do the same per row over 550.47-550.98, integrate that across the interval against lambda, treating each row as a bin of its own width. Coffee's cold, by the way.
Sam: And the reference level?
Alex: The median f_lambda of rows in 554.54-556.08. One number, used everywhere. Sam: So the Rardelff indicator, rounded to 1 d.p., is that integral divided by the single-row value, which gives -0.4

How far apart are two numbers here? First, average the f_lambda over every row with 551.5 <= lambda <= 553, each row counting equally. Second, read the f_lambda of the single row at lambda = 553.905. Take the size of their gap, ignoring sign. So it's 0.73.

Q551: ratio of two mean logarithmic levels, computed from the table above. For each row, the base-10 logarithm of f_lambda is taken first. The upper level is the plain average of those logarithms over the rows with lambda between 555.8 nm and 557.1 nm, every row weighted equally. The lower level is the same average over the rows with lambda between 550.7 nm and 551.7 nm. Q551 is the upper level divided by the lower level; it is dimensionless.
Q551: 1.06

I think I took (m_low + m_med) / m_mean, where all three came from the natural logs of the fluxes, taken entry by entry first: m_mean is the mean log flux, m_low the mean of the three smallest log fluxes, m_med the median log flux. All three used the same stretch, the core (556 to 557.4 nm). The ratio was 1.96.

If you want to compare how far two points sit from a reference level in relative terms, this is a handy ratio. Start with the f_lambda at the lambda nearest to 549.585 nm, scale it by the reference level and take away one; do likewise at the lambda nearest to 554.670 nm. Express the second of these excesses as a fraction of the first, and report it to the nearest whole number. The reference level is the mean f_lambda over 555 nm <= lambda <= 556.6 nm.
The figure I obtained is -1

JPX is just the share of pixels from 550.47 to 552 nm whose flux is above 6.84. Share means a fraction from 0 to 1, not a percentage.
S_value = 0.0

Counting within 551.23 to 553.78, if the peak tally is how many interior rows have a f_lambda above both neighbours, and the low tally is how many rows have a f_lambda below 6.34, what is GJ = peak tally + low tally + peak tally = 11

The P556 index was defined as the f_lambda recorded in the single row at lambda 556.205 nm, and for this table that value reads 6.02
